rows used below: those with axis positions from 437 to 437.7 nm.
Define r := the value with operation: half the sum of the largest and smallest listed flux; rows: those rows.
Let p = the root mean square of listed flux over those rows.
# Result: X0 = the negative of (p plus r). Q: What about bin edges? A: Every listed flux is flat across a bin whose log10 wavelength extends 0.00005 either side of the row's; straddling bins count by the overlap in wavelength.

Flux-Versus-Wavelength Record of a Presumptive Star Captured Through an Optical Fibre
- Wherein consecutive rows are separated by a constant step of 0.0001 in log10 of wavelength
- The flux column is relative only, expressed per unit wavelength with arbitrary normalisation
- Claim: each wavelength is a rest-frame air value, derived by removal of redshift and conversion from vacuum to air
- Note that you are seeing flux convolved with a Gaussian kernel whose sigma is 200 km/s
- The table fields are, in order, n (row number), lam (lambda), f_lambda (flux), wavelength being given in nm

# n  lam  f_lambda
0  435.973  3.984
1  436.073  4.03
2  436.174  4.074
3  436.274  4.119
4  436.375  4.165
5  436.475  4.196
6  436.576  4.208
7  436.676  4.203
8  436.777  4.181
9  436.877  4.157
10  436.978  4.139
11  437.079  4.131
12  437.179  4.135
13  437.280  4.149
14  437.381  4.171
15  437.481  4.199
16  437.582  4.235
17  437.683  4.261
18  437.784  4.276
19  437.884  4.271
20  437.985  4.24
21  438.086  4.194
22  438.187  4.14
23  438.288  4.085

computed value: -8.38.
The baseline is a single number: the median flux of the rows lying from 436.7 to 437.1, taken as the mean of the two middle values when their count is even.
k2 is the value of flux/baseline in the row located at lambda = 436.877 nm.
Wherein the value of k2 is 1.002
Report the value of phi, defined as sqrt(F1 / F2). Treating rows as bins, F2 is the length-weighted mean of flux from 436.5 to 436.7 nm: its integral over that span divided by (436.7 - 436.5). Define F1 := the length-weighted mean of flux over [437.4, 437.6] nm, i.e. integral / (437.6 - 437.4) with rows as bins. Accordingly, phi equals 1.00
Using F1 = 4.22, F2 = 4.21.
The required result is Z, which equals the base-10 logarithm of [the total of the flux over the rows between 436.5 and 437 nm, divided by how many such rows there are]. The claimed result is 0.621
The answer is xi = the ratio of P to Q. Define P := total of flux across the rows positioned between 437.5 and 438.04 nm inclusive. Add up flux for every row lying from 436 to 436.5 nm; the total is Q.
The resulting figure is 1.03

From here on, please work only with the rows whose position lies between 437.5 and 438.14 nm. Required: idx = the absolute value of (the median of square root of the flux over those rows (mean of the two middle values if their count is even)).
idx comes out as 2.06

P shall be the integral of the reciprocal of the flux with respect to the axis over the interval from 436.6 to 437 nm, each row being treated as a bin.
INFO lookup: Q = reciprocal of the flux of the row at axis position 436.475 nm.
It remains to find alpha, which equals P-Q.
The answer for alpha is -0.142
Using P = 0.0959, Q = 0.238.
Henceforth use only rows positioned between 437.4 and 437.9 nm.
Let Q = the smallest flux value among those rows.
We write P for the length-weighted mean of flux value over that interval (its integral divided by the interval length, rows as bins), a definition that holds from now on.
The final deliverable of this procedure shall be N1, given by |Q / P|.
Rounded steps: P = 4.25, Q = 4.199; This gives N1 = 0.988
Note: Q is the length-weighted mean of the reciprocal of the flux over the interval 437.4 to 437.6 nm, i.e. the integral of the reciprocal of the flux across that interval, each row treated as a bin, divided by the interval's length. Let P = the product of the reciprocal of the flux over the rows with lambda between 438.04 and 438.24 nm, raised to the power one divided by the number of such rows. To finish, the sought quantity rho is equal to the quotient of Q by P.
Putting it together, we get 0.99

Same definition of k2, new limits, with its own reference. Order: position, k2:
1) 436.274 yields 0.993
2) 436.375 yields 1.004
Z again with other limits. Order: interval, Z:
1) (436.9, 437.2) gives 0.616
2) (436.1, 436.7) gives 0.619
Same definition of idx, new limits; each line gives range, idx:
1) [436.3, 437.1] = 2.04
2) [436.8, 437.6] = 2.04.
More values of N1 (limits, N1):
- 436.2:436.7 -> 0.986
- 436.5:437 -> 0.990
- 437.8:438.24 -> 0.981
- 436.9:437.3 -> 0.999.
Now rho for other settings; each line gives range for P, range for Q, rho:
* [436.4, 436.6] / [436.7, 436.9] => 1.01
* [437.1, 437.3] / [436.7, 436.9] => 0.99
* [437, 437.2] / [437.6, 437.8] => 0.97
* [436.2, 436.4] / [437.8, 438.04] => 0.98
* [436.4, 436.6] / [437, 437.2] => 1.02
